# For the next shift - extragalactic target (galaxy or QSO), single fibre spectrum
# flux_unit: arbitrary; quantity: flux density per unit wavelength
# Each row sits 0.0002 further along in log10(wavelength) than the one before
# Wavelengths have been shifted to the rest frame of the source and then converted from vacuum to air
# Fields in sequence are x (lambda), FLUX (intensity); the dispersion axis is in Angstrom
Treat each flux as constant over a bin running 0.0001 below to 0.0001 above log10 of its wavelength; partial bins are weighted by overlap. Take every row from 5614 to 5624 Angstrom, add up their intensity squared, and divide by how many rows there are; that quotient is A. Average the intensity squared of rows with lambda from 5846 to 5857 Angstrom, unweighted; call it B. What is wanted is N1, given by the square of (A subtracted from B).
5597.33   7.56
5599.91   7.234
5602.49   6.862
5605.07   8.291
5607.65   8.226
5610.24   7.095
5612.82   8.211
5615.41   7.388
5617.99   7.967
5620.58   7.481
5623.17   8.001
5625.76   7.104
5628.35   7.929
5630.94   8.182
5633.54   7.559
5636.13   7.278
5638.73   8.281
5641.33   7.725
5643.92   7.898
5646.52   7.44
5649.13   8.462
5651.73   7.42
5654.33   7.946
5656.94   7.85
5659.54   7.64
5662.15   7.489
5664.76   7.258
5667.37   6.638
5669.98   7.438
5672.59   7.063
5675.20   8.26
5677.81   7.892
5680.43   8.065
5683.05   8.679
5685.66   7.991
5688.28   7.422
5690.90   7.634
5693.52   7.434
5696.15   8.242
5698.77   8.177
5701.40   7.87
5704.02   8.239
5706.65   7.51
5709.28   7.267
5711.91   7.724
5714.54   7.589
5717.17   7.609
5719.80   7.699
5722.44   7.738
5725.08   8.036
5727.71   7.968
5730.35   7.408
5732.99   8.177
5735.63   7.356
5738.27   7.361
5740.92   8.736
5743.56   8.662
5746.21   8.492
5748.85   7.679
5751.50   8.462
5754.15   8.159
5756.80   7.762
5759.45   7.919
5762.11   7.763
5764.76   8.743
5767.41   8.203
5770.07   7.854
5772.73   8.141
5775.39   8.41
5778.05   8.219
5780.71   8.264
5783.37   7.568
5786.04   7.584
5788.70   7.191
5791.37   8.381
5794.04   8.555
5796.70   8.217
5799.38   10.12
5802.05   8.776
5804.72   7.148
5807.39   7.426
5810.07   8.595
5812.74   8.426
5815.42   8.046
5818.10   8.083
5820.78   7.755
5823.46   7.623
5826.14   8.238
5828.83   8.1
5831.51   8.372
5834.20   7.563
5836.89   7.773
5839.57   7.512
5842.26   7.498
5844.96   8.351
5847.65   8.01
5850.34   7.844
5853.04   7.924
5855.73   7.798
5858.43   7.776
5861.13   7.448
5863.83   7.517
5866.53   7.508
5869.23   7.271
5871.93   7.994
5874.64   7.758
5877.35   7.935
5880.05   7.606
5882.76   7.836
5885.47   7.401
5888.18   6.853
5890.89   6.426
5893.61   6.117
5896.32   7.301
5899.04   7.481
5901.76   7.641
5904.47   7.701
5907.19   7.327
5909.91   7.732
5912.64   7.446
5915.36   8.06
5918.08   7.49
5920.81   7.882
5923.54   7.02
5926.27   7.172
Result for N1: 8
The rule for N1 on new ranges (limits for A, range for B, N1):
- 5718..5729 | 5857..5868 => 21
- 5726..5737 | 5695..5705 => 40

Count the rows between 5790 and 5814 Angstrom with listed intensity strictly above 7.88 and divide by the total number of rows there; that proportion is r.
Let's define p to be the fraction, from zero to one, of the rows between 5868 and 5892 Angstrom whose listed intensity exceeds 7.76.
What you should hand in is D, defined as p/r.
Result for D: 0.4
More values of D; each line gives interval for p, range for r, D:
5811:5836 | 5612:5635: 1.2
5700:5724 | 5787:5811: 0.3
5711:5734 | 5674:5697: 0.5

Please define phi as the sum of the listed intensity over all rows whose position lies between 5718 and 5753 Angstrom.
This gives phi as 104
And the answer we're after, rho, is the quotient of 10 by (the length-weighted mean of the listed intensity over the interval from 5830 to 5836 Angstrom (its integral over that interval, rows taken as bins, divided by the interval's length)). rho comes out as 1.26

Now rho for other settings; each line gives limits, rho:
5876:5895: 1.39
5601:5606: 1.33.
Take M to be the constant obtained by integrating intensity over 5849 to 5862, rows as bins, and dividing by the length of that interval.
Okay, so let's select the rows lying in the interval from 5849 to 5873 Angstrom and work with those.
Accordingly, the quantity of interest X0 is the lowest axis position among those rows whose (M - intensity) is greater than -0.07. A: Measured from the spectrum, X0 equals 5855.73 Angstrom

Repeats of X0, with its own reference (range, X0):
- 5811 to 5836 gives 5820.78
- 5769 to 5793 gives 5783.37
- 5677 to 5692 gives 5688.28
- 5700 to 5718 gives 5706.65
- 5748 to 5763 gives 5748.85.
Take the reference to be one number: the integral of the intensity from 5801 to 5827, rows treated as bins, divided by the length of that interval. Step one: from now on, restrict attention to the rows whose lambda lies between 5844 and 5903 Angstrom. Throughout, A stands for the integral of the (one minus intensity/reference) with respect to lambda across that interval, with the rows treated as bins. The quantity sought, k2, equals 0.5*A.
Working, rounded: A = 3.5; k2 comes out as 1.7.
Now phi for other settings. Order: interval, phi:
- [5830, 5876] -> 132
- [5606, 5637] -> 92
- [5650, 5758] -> 320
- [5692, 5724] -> 93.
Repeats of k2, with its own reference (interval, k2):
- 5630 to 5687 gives 0.9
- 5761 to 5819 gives -0.6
